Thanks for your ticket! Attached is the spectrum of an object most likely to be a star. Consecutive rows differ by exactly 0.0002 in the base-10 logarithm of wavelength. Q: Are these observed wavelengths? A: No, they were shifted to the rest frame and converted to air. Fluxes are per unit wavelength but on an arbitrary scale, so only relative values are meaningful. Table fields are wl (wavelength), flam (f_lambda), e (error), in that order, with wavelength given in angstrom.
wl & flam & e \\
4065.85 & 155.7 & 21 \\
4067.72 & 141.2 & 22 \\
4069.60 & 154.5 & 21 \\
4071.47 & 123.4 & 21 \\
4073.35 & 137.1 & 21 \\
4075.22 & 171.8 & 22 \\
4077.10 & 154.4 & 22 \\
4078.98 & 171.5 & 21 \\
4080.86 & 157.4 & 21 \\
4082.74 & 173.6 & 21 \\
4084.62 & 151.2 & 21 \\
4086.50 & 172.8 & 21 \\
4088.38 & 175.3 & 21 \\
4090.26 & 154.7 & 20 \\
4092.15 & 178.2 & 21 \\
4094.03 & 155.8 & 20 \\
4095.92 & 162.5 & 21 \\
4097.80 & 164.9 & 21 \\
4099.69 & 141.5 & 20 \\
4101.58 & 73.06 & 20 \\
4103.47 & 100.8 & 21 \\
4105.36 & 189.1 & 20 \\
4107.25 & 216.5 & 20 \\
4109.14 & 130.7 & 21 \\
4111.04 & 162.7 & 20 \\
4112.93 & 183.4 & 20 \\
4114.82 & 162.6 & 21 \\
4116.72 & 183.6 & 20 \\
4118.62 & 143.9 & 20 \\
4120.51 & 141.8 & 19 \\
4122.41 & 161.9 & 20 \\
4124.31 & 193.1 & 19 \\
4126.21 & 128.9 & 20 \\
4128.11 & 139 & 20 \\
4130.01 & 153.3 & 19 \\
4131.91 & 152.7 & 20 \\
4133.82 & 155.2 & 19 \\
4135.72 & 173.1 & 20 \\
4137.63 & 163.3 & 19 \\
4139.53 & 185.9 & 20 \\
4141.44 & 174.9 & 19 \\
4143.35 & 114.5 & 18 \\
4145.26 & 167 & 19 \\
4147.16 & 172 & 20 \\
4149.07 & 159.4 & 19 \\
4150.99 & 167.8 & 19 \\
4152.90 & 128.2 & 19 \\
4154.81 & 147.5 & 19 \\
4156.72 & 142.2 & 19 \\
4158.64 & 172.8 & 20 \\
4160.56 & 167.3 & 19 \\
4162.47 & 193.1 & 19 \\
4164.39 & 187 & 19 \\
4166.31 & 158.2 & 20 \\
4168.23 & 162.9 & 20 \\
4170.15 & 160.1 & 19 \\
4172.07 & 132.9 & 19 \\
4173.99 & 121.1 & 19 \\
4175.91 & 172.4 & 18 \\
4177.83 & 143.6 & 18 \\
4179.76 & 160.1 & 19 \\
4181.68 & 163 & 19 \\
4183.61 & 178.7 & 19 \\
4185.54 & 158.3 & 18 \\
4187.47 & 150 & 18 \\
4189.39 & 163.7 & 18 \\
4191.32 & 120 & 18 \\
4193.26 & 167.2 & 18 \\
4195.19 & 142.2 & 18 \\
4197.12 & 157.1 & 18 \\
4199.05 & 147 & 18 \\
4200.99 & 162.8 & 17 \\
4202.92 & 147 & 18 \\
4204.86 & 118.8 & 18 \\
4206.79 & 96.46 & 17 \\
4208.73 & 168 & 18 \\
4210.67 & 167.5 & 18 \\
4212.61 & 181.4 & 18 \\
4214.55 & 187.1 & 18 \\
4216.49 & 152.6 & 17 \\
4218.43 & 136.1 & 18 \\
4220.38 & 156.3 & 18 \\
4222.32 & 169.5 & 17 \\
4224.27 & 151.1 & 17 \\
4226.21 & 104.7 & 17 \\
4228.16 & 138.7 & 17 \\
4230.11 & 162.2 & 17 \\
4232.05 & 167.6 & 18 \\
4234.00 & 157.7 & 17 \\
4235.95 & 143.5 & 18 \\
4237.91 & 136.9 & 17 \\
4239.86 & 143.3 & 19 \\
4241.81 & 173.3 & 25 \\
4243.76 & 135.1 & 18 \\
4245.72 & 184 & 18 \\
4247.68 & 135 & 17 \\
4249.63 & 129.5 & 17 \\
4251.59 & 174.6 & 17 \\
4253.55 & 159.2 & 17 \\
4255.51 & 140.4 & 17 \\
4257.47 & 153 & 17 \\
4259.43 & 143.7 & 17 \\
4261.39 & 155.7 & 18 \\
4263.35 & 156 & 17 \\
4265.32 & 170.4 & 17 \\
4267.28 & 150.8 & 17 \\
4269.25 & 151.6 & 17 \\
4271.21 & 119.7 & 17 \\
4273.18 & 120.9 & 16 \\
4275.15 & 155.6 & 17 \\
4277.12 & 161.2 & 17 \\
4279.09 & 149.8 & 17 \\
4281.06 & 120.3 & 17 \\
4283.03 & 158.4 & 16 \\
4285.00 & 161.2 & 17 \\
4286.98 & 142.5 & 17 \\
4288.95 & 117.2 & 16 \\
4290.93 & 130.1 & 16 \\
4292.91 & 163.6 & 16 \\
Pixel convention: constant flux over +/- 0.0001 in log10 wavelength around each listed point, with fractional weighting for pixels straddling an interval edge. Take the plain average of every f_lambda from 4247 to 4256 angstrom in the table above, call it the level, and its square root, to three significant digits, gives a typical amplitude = 12.2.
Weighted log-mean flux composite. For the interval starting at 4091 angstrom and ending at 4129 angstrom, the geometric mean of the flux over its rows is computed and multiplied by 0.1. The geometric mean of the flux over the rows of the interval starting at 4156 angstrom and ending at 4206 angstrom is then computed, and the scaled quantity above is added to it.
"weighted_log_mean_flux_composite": 170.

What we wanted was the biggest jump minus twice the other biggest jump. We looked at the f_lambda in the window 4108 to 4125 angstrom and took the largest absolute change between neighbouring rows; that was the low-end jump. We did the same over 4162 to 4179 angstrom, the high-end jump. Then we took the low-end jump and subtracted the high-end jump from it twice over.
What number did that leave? -63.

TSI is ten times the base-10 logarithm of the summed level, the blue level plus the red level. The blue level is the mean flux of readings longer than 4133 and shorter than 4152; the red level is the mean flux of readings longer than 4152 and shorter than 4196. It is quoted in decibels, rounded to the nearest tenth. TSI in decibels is 25.0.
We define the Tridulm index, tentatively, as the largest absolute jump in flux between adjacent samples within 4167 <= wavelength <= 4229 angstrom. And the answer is 72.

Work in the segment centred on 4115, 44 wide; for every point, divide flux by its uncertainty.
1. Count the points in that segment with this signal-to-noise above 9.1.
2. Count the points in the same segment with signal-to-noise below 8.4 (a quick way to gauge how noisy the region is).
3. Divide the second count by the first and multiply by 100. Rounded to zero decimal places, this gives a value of 340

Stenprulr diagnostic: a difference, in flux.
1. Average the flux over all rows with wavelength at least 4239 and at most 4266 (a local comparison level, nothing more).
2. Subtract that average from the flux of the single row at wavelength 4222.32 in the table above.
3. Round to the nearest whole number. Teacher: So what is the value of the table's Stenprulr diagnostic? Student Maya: 16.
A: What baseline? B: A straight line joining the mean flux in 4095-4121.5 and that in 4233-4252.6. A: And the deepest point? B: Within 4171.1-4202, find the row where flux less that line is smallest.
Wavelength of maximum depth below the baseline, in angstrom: 4191.32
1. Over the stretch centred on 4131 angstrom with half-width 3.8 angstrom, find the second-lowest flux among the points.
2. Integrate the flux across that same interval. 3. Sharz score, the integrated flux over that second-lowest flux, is 7.48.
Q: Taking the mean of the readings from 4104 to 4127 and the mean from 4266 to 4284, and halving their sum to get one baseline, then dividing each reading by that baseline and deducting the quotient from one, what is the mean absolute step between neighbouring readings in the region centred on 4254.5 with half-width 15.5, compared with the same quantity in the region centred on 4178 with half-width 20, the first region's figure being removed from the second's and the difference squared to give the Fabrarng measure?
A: 0.0001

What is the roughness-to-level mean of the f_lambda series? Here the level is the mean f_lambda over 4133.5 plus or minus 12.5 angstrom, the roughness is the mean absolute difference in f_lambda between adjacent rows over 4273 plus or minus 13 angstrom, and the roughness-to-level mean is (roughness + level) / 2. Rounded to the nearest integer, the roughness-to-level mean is 87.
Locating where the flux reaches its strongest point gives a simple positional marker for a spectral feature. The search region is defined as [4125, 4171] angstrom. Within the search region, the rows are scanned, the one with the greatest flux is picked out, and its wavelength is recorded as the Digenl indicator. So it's 4162.47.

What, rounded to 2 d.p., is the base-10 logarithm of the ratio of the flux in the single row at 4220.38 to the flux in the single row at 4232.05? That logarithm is -0.03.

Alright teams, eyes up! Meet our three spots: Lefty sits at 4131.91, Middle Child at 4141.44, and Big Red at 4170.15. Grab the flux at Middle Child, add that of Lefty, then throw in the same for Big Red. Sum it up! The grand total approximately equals 488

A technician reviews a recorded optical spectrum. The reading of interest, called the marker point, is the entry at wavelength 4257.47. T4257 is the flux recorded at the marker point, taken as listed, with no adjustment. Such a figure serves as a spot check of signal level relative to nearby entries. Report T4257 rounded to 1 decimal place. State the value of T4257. 153.0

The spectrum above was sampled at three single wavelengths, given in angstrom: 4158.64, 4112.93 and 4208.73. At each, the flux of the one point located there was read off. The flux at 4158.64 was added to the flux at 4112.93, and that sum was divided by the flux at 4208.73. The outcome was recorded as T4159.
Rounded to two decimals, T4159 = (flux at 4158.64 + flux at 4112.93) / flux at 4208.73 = 2.12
